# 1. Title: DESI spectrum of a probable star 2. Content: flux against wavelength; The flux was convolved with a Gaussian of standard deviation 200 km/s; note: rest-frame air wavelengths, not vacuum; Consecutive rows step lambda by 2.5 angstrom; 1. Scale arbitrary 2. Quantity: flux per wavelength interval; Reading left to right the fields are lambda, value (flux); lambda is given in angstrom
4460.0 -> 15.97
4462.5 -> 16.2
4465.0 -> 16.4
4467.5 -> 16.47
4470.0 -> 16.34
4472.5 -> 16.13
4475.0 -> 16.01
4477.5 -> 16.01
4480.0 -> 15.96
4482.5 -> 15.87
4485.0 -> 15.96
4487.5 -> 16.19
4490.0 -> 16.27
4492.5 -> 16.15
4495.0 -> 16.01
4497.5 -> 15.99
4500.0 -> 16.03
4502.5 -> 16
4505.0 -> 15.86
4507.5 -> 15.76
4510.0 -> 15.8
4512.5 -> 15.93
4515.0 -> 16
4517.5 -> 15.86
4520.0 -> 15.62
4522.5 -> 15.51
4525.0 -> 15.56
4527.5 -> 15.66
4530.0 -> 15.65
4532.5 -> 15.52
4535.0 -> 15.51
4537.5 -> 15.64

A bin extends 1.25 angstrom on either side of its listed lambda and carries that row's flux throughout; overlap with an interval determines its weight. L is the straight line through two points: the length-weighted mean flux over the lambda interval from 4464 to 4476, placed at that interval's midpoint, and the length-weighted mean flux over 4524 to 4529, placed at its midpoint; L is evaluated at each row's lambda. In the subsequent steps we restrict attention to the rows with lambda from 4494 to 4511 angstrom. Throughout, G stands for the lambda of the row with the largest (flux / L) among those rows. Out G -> 4500.0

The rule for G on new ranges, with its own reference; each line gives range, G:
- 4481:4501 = 4490.0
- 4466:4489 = 4467.5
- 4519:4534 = 4530.0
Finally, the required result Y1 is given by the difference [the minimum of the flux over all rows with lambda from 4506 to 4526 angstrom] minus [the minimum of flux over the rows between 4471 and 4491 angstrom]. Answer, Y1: -0.4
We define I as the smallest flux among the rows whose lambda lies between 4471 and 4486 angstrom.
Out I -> 15.87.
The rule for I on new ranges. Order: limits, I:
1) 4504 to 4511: 15.76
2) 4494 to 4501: 15.99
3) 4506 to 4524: 15.51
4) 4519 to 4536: 15.51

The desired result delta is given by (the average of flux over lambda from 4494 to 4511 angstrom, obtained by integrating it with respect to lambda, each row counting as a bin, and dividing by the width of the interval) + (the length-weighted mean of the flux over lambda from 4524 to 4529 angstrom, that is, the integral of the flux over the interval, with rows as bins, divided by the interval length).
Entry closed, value 31.5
